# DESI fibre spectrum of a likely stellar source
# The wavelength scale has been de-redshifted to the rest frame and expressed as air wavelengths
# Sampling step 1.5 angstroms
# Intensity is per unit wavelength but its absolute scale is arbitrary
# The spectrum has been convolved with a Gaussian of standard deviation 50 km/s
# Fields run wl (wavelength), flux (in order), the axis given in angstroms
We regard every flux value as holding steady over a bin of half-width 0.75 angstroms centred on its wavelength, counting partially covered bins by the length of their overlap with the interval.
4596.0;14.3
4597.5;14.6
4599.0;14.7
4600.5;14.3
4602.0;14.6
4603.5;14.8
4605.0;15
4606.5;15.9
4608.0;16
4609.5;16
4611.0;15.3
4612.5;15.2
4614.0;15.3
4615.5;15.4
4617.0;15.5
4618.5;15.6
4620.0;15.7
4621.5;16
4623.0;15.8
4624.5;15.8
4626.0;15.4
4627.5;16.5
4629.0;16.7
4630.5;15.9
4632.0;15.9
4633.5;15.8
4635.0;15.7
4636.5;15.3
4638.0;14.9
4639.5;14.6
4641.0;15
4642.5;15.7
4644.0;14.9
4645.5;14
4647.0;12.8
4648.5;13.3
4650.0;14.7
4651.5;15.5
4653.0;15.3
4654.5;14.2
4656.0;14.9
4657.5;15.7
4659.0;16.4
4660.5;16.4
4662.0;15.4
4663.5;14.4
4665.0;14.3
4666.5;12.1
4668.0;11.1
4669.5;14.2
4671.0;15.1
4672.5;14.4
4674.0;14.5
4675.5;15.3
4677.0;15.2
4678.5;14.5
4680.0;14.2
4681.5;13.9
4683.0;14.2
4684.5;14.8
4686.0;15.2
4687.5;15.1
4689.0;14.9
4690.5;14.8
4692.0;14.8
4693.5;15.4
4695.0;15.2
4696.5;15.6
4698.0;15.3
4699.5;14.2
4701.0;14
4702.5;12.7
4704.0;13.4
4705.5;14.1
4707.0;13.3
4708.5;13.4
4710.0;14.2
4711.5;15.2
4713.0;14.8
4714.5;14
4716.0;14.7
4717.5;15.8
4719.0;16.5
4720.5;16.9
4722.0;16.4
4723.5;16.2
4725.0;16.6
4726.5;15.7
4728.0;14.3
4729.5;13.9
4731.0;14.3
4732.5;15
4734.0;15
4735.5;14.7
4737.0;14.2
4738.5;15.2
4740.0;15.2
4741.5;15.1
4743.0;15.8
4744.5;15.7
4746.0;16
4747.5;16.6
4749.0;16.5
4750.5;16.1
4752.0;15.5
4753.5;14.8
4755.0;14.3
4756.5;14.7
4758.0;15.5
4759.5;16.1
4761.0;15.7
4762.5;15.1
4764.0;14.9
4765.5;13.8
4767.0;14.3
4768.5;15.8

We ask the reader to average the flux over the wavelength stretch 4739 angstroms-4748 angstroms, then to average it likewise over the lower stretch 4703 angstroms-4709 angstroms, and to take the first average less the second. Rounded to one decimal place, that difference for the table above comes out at 2.2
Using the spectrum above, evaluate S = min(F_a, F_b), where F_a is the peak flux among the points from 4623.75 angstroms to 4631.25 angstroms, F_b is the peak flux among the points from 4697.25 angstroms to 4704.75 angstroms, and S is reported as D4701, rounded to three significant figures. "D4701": 15.3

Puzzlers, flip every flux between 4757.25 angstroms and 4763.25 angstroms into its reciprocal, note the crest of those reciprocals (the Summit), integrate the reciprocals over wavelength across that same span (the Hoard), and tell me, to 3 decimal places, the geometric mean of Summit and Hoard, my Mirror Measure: 0.160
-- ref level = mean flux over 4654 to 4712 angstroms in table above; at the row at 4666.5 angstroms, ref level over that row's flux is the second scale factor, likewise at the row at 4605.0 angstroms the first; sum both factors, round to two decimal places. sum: 2.17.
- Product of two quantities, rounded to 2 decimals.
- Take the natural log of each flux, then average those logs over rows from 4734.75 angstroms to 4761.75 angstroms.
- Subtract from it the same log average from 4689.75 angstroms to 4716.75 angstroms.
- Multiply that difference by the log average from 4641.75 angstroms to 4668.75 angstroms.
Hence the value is 0.19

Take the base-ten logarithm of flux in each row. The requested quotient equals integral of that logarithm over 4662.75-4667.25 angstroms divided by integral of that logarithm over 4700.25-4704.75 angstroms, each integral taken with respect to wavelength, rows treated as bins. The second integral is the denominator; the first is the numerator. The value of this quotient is 1.01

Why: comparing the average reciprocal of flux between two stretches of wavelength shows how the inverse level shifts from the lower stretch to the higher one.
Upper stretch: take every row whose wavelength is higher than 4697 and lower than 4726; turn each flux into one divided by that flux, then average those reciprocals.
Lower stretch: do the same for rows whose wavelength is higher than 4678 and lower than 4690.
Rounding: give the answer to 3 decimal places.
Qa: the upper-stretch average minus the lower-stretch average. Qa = -0.001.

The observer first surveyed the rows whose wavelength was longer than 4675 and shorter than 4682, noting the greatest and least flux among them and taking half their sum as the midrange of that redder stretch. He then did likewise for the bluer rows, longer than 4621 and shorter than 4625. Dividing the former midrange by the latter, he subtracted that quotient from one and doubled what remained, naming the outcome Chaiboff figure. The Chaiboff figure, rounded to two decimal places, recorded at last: 0.16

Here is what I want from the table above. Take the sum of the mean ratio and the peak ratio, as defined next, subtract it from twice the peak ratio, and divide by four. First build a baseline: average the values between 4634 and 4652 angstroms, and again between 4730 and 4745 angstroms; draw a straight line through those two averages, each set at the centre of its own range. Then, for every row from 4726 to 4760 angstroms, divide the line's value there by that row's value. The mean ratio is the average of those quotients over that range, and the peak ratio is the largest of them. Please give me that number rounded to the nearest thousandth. 0.022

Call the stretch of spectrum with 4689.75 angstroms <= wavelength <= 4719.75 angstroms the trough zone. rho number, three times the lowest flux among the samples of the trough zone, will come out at 38.1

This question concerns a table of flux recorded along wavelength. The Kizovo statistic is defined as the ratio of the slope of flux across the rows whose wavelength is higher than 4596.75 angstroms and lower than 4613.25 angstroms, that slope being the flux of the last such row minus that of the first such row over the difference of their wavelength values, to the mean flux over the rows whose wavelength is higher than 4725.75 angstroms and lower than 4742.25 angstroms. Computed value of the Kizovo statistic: 0.003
